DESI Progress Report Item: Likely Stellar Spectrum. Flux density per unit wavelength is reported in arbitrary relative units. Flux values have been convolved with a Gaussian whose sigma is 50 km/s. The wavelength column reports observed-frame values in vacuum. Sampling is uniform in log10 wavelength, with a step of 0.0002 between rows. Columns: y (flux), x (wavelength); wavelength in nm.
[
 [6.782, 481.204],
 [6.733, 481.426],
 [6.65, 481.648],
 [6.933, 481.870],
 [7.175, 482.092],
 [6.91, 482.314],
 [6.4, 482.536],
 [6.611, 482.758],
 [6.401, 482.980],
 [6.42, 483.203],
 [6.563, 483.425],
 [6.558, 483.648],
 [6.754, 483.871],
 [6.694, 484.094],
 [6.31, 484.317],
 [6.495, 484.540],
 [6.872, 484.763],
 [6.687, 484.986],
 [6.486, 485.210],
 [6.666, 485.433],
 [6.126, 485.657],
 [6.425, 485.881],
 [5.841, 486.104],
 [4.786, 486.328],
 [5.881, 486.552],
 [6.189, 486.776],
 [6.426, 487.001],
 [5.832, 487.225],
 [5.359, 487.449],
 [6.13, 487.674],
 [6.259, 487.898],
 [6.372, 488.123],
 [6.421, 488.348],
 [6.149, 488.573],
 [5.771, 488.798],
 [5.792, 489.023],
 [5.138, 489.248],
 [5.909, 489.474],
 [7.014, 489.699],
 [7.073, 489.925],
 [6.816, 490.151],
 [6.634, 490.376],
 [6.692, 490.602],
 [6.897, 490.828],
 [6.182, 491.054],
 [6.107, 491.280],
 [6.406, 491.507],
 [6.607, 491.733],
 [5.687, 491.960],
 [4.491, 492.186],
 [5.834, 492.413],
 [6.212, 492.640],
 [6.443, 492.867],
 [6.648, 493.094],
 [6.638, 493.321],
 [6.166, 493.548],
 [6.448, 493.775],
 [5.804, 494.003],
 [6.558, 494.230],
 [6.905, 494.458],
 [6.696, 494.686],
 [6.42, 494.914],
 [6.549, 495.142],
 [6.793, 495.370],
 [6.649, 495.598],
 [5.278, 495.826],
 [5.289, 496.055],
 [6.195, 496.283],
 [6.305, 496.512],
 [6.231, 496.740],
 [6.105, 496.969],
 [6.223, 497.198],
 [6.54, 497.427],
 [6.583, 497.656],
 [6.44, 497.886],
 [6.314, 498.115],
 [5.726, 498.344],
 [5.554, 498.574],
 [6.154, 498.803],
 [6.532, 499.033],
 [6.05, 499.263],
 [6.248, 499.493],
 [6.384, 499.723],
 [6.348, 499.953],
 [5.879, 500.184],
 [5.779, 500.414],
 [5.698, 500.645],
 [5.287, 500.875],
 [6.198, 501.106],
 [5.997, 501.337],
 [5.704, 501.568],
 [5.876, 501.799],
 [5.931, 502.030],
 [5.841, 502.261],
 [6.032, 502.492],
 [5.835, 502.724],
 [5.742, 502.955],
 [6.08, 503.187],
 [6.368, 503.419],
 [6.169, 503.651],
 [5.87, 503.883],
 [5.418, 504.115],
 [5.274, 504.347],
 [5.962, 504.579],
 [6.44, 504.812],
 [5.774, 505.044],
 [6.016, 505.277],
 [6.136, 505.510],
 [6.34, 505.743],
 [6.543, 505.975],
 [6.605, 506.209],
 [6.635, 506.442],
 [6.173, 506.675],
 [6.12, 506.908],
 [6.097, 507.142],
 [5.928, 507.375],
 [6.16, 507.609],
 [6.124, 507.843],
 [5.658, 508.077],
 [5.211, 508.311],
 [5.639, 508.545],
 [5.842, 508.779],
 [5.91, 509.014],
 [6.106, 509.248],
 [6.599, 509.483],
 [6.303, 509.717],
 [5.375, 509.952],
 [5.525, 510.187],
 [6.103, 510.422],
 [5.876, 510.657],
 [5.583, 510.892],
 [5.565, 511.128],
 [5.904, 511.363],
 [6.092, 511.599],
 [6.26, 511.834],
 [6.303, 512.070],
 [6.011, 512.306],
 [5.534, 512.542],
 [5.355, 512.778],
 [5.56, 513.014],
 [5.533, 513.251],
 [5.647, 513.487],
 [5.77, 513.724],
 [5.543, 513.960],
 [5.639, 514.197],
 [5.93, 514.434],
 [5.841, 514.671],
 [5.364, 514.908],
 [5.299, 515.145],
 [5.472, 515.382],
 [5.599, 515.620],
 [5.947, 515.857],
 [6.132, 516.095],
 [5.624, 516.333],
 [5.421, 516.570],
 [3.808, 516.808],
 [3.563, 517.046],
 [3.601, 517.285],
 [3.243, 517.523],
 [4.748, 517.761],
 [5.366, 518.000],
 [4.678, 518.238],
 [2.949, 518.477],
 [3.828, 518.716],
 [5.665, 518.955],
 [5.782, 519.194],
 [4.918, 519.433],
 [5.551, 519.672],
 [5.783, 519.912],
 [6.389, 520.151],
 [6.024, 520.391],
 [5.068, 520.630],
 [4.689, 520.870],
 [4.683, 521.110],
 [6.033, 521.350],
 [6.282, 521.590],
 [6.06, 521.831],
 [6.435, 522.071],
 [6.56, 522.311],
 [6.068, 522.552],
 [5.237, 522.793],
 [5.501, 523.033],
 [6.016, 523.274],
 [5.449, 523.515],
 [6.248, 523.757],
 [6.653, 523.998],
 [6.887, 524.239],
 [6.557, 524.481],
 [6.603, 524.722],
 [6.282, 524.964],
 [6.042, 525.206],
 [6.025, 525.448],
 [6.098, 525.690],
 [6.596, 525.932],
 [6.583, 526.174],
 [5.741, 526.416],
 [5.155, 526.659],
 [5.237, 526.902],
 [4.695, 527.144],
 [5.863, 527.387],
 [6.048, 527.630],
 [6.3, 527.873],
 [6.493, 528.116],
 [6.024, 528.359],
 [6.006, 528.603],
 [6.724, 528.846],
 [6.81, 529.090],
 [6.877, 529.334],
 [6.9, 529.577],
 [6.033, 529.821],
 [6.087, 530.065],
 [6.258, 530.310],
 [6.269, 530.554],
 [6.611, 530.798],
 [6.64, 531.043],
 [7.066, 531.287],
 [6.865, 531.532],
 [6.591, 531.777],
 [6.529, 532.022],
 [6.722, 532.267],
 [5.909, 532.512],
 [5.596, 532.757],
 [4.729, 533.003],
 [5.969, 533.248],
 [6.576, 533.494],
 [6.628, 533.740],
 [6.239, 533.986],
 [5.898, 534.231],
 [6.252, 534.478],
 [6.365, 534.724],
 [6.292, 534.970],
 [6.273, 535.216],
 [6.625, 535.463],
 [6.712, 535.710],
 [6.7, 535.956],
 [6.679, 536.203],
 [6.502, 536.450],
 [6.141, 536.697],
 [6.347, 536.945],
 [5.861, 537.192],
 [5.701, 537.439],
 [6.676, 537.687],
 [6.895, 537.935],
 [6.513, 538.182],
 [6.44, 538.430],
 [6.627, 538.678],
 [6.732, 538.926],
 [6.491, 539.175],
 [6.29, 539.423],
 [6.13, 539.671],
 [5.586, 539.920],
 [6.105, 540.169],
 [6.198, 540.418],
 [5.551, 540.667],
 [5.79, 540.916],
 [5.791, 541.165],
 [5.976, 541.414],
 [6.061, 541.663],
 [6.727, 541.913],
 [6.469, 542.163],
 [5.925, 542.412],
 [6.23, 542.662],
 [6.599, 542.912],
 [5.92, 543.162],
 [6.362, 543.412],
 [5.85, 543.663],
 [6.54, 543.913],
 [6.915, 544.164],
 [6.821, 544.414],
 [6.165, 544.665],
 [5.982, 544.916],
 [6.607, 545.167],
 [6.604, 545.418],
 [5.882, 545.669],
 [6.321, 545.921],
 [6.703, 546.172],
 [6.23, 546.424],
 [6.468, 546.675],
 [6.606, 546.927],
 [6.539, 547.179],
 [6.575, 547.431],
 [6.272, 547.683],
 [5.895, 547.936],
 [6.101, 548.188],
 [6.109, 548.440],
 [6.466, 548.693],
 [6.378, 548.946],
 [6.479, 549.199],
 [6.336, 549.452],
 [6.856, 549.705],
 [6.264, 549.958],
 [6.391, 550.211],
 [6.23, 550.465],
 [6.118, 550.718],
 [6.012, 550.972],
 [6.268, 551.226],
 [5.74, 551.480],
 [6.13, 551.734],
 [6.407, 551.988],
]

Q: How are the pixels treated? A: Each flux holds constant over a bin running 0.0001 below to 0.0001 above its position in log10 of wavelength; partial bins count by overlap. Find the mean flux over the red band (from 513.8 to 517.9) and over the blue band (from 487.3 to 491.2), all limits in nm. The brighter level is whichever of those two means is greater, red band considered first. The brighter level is 6.27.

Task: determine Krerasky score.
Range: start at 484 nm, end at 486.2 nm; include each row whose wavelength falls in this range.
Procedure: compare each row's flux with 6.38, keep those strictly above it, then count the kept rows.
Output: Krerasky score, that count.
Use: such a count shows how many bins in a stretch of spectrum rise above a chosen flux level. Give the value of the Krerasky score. 7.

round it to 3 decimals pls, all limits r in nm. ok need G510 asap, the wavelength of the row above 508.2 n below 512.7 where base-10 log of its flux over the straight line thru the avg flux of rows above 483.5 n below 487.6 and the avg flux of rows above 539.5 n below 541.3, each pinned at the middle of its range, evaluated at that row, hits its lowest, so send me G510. 508.311 nm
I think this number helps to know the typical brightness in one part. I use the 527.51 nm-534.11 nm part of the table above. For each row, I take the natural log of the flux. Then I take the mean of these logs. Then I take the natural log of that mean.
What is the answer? 0.613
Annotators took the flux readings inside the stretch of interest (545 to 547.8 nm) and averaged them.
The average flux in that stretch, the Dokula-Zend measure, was 6.4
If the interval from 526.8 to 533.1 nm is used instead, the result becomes 6.2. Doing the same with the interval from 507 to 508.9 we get 5.8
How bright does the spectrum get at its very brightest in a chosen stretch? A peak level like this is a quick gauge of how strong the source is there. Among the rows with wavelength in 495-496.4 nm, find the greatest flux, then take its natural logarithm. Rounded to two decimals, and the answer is 1.92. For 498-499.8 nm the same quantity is 1.88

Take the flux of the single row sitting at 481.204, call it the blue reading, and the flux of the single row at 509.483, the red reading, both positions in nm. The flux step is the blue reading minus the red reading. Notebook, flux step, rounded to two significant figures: 0.18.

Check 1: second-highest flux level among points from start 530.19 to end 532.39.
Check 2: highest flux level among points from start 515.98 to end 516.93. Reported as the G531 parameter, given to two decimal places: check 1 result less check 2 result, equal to 0.73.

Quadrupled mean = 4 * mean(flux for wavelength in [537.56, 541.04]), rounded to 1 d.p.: 25.1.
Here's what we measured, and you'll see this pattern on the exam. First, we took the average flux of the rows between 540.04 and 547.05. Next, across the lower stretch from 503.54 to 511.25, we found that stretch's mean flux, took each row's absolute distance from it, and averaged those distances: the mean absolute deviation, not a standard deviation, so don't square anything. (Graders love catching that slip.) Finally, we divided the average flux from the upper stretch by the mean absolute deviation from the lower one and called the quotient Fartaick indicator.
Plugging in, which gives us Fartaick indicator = 20.1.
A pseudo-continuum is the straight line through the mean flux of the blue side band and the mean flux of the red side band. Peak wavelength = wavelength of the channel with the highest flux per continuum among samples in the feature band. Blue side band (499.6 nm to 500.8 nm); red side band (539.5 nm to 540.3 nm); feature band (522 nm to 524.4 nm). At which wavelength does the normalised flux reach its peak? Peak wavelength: 524.239 nm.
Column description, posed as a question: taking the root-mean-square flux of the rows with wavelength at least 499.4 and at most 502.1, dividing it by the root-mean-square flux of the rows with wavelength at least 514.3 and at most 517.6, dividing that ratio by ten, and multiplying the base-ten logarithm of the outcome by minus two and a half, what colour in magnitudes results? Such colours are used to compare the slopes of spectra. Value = 2.34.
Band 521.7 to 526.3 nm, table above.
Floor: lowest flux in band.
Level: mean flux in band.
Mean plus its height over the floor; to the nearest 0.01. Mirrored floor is 7.17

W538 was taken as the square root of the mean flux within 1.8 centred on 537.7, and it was 2.52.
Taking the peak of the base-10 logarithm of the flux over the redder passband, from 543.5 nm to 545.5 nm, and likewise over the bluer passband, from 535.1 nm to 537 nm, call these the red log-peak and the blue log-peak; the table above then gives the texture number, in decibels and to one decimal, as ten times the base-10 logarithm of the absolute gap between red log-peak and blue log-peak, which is -18.9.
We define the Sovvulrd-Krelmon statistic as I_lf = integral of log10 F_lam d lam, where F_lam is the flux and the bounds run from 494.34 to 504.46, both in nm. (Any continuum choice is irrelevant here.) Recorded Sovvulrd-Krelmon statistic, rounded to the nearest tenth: 7.9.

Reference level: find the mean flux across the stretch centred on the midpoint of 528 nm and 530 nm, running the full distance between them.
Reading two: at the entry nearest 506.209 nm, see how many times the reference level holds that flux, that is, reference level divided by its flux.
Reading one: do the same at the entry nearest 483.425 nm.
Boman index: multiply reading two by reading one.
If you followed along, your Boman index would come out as 0.97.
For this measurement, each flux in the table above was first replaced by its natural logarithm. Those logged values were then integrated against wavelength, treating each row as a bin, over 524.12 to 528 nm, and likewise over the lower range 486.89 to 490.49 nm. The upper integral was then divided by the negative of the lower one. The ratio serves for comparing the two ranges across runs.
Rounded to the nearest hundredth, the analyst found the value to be -1.06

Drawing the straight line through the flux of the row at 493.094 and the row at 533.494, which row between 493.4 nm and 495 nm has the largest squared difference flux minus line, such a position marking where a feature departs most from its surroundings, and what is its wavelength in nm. 494.003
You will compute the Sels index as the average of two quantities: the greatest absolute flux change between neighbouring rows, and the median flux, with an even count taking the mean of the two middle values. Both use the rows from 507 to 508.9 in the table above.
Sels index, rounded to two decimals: 3.18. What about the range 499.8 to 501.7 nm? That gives 3.37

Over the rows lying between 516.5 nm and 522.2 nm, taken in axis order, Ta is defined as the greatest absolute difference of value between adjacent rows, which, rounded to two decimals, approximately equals 1.84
